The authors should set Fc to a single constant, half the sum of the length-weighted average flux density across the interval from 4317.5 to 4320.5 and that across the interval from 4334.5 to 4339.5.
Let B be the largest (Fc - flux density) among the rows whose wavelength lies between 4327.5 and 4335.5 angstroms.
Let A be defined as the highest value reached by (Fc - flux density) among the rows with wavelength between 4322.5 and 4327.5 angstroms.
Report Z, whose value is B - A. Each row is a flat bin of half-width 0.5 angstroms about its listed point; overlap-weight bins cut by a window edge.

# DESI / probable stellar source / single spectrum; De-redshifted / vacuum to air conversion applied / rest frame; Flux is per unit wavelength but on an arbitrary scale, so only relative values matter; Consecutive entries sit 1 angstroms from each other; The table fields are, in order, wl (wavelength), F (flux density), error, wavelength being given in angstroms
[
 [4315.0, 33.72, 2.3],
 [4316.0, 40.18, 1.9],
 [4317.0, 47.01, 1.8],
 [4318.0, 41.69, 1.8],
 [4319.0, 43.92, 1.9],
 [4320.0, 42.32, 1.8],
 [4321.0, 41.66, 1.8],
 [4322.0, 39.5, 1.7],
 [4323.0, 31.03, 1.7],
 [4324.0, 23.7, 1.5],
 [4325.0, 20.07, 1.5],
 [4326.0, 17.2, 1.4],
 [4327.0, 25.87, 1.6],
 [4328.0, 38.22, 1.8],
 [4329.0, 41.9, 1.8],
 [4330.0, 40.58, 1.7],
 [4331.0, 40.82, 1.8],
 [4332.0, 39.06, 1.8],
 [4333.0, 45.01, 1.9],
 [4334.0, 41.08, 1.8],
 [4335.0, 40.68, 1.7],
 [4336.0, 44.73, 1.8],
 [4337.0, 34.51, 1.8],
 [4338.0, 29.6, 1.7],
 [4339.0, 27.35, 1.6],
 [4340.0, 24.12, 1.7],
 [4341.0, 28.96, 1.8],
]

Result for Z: -21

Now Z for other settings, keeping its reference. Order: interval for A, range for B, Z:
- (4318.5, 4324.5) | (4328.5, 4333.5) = -15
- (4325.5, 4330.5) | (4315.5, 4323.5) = -14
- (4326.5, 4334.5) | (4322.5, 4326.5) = 9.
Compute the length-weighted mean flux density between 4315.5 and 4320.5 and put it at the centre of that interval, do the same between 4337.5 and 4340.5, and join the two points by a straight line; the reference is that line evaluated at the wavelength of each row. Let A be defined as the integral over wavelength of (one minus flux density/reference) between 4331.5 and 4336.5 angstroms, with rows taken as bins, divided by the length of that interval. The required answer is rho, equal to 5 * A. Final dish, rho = -1.8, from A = -0.37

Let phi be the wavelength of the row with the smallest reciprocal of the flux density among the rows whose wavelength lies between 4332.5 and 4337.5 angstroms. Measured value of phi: 4333.0 angstroms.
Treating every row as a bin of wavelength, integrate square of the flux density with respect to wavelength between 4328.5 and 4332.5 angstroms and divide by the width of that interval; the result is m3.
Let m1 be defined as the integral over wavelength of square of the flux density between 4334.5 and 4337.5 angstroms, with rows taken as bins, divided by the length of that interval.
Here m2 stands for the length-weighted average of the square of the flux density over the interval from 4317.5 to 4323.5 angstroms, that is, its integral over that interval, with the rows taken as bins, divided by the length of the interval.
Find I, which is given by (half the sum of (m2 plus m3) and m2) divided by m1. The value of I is 1.5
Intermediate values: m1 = 1616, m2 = 1619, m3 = 1649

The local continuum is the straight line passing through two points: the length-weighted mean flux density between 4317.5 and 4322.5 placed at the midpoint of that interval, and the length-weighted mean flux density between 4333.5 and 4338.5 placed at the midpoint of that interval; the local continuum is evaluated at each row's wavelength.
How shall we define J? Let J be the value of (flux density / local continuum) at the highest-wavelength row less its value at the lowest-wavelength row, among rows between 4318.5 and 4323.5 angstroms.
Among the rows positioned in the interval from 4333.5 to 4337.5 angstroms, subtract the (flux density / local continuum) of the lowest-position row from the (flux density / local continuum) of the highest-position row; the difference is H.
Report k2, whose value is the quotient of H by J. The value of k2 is 0.5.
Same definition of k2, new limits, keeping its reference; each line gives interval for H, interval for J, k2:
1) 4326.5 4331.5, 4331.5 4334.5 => 6.2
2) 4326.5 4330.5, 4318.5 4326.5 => -0.6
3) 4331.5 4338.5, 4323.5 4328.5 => -0.6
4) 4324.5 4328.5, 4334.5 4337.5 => -3.1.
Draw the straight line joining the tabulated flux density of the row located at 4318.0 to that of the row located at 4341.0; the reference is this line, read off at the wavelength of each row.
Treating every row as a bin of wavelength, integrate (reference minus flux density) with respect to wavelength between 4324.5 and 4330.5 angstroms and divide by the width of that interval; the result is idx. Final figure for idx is 6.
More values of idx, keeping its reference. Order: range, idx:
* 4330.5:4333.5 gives -8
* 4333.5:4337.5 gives -8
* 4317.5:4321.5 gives -2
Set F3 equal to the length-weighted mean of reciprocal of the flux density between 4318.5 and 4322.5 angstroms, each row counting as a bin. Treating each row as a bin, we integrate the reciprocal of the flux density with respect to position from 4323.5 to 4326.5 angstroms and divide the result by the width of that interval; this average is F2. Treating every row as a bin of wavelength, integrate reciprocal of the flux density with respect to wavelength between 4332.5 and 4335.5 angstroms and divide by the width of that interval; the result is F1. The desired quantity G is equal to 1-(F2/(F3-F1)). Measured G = -231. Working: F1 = 0.024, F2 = 0.050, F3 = 0.0239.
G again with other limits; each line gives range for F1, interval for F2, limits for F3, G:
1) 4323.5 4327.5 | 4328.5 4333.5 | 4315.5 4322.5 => 2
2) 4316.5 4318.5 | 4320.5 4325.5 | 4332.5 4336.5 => -46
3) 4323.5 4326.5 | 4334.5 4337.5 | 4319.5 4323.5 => 2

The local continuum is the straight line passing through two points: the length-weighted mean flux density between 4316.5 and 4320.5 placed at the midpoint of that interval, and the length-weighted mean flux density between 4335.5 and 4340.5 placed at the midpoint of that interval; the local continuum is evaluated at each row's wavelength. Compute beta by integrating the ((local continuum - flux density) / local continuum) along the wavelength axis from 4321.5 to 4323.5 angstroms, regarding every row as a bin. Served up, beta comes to 0.3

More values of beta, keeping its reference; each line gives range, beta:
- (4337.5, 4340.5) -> 0.4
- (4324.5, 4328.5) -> 1.4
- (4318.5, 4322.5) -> 0.1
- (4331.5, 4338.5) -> -1.1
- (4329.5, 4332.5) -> -0.3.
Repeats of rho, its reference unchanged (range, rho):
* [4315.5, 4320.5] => 0.0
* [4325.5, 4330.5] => 0.3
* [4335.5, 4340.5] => -0.7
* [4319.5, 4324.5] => 0.6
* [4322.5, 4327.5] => 1.9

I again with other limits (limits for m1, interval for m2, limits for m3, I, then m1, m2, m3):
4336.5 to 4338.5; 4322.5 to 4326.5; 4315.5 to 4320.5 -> 1.4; 1034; 556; 1856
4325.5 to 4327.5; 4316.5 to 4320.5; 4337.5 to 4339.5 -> 4.8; 483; 1917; 812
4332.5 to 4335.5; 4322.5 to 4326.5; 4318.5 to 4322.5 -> 0.8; 1789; 556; 1754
